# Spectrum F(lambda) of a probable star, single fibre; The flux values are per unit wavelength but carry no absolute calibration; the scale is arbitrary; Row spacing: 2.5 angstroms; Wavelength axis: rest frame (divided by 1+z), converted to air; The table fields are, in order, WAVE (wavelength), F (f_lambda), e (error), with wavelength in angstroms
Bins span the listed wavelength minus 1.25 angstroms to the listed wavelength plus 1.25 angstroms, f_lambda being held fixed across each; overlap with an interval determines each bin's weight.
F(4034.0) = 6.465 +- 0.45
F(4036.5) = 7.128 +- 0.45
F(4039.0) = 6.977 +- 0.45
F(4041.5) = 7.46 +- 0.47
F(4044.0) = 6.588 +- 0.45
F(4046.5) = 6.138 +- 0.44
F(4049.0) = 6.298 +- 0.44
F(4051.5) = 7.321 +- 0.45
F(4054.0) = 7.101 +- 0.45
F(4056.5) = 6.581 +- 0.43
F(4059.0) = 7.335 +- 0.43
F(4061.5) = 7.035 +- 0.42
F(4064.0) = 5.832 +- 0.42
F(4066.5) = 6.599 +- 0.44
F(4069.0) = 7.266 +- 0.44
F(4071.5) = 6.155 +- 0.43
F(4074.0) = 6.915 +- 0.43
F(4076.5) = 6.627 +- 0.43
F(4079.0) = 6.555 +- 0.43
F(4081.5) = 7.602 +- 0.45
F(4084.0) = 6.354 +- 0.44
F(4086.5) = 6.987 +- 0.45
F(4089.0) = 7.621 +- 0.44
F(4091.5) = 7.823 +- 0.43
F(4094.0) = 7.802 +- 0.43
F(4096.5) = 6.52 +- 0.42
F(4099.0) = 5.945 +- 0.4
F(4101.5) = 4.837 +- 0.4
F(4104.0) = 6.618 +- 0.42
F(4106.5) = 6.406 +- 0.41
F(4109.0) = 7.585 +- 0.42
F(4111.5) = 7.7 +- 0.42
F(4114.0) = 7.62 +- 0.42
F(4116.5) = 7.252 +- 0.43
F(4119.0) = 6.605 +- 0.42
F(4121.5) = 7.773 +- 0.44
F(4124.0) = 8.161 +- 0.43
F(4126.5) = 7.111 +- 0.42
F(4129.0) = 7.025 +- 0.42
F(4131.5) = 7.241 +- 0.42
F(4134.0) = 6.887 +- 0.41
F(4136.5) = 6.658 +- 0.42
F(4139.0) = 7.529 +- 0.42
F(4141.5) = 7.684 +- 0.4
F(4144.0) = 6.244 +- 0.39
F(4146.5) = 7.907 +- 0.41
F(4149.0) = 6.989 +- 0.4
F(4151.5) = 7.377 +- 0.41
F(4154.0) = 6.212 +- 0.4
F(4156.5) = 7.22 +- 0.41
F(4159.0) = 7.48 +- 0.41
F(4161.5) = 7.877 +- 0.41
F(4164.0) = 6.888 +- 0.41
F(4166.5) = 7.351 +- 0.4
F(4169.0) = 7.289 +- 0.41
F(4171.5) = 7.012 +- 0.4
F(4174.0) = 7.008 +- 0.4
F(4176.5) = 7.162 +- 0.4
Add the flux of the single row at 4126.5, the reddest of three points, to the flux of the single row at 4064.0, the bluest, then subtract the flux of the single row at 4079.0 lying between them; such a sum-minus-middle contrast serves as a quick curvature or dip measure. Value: 6.4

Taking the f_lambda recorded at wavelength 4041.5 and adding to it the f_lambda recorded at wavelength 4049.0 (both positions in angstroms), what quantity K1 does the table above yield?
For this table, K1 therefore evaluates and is 13.8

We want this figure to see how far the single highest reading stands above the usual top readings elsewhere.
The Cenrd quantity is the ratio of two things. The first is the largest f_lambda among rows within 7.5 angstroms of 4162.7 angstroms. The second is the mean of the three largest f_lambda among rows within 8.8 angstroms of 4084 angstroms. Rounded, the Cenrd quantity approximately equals 1.03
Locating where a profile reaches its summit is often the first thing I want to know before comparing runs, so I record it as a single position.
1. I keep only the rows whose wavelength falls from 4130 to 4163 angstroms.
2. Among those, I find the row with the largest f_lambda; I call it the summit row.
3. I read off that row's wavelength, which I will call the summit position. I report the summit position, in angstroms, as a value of 4146.5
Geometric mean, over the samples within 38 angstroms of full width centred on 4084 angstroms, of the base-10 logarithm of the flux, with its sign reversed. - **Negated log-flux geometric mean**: -0.826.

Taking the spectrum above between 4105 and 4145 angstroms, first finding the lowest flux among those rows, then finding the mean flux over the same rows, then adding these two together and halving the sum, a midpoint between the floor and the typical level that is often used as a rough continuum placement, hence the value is 6.73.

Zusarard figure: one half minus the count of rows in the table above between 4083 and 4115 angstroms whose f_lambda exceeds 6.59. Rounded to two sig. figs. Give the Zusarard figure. -7.5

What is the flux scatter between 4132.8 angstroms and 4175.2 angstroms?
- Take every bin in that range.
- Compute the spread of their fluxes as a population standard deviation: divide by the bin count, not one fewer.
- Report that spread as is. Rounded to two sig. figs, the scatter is 0.48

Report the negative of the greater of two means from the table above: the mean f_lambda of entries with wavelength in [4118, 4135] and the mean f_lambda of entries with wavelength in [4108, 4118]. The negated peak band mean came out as -7.5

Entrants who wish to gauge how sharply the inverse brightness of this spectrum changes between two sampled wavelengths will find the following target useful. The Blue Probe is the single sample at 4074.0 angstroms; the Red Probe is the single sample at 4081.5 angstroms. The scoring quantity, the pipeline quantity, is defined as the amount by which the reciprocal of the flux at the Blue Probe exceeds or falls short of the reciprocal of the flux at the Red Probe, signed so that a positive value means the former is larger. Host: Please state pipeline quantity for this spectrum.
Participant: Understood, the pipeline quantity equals 0.013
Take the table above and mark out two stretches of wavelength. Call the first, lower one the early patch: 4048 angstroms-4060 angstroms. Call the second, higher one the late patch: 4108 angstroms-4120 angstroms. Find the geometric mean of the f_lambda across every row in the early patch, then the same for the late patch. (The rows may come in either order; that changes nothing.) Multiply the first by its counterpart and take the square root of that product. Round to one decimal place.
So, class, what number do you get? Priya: 7.1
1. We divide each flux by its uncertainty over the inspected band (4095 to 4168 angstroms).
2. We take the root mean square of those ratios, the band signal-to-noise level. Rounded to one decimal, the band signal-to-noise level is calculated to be 17.1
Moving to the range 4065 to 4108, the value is 15.8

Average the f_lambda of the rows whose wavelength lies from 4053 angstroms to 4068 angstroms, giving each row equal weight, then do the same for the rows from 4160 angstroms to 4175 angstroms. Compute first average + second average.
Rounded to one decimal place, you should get 14.0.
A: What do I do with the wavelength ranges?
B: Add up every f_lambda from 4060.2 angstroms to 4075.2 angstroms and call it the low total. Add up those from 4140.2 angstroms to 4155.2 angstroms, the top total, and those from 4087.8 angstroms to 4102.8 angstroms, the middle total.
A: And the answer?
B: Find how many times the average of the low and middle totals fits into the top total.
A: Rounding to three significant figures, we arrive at 1.06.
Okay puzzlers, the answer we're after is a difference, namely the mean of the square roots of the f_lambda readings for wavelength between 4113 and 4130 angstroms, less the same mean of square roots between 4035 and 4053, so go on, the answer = 0.10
